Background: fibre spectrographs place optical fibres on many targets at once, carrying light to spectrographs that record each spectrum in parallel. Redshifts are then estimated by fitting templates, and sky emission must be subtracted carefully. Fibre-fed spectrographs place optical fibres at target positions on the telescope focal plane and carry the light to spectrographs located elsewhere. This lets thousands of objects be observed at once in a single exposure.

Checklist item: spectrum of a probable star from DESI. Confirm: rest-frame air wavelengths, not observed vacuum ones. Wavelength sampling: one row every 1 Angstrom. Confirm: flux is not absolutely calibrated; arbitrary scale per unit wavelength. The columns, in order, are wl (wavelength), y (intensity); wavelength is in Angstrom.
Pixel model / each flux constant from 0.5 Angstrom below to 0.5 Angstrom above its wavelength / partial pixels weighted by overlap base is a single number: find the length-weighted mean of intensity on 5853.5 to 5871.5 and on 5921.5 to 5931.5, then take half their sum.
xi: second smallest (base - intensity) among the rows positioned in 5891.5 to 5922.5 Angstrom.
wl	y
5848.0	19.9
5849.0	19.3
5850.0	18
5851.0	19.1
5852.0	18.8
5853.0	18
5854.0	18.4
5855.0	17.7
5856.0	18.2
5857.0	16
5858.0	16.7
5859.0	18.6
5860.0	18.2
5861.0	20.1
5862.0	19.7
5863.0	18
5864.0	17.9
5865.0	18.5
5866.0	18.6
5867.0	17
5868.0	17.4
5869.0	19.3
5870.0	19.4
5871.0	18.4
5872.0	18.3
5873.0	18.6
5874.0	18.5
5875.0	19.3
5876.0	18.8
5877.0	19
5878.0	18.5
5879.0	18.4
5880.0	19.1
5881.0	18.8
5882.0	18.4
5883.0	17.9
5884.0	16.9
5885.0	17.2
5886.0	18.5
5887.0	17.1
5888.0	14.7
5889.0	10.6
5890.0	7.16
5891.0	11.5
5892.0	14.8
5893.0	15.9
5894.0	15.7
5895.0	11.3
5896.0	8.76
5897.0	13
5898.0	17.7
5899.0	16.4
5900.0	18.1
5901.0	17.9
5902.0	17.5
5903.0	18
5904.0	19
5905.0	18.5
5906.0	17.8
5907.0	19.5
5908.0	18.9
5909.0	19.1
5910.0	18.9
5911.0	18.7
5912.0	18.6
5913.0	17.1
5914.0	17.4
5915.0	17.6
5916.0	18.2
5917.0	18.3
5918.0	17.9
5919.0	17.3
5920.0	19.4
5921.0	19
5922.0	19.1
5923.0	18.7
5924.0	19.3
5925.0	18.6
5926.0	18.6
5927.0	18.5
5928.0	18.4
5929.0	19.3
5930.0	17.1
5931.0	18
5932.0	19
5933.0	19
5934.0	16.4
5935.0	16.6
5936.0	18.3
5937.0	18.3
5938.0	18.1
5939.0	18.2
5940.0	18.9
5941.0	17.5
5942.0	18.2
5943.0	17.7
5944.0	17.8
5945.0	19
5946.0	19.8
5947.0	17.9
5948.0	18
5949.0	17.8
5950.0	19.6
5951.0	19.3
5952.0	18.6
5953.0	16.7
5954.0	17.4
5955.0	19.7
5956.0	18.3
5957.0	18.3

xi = -1.01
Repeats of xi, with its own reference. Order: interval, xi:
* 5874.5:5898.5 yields -0.71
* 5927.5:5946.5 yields -0.91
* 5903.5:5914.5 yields -0.71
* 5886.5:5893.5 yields 2.49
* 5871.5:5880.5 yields -0.71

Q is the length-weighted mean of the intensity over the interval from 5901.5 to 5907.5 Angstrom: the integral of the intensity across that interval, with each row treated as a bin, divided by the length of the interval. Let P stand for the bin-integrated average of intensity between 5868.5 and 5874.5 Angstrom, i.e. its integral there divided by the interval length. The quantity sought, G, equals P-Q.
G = 0.37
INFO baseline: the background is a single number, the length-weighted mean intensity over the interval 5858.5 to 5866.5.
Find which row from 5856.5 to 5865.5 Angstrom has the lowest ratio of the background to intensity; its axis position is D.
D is 5861.0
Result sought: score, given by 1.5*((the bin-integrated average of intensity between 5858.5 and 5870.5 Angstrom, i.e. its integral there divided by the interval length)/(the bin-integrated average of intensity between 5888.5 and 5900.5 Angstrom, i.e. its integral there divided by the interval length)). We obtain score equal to 2.08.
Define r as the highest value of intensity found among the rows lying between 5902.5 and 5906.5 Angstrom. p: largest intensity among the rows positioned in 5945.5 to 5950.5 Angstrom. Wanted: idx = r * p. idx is 376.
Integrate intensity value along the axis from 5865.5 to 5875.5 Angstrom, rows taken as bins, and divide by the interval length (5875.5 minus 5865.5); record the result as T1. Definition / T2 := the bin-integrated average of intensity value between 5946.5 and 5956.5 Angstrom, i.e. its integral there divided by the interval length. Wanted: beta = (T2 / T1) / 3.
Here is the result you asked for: 0.331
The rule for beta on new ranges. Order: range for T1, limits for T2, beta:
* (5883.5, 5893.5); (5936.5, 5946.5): 0.424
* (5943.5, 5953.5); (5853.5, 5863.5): 0.328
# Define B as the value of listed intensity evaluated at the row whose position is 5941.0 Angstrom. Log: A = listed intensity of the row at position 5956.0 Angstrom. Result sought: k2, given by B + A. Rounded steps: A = 18.3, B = 17.5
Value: 36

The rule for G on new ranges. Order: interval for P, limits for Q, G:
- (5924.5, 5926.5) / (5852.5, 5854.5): 0.40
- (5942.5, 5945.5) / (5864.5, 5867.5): 0.13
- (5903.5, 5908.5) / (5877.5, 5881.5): 0.04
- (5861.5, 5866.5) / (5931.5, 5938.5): 0.58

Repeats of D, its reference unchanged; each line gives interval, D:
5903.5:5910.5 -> 5907.0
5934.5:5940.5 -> 5940.0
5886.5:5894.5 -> 5887.0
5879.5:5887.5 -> 5880.0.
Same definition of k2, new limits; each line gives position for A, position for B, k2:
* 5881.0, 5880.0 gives 38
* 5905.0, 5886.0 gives 37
